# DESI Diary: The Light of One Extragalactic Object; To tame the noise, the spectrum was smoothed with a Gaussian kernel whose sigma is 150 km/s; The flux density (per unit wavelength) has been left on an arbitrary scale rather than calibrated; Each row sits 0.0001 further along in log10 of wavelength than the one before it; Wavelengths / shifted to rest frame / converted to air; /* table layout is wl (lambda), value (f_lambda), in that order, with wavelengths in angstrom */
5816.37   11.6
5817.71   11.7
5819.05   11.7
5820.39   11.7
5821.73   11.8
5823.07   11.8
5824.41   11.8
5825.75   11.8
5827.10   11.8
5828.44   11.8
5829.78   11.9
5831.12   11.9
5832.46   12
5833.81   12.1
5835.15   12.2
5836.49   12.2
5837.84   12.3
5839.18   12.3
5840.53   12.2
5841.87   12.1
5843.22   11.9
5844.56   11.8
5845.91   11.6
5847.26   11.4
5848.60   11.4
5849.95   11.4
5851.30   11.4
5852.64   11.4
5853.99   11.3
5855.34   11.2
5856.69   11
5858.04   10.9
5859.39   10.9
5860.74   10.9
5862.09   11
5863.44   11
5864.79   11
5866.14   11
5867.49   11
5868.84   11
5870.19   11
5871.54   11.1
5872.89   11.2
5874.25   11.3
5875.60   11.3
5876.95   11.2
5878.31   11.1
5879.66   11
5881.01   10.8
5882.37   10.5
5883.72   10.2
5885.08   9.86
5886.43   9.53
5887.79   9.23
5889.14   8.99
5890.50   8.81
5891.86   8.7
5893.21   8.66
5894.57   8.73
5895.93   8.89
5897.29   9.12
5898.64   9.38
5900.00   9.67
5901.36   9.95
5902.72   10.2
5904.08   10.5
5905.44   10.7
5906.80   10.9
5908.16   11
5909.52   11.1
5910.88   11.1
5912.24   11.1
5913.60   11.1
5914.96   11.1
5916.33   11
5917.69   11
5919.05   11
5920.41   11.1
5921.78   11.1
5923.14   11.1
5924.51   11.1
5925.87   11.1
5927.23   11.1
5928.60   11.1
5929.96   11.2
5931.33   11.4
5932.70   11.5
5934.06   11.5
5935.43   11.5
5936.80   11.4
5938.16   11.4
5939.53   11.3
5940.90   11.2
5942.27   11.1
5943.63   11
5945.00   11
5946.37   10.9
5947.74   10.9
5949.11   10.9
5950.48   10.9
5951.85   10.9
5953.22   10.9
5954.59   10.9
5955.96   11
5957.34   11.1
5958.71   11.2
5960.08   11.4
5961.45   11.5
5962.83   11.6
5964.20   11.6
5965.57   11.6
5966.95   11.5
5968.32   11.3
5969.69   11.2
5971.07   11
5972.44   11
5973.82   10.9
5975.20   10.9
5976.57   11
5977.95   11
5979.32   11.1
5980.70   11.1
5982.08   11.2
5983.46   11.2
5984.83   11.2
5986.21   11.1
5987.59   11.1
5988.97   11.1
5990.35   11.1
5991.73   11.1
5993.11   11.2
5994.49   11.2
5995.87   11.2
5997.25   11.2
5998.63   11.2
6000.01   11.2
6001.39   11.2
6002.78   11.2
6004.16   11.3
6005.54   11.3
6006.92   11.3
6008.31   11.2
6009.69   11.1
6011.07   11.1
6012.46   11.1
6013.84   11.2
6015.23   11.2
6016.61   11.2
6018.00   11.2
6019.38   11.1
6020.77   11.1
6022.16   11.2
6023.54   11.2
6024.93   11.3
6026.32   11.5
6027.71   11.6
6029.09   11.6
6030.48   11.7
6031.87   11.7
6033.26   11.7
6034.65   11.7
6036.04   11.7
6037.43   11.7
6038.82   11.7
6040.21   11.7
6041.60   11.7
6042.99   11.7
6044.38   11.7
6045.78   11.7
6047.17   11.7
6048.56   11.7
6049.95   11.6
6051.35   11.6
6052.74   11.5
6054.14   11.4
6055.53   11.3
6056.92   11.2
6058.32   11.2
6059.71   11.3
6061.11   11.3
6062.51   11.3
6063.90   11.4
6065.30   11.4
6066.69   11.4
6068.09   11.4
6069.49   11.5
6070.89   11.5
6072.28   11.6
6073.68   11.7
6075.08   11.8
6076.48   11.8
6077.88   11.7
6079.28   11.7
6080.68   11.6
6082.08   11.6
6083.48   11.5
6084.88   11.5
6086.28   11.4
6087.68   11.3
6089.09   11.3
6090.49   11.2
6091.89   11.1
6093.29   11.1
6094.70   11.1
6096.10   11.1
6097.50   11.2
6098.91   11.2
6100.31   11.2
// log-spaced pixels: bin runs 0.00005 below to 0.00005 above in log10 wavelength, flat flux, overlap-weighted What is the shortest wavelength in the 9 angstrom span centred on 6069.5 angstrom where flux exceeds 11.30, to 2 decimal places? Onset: 6065.30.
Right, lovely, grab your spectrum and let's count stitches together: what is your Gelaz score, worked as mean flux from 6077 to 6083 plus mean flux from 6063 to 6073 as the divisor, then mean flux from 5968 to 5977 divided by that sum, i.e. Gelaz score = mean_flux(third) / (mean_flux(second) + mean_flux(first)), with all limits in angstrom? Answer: 0.48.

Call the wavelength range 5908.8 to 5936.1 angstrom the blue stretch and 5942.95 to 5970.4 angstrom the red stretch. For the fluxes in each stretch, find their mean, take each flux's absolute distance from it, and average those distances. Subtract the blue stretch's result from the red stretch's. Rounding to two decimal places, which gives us 0.11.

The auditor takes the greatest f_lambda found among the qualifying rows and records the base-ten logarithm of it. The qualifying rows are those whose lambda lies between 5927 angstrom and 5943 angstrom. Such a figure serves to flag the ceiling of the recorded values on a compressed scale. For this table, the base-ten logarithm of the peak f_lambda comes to 1.061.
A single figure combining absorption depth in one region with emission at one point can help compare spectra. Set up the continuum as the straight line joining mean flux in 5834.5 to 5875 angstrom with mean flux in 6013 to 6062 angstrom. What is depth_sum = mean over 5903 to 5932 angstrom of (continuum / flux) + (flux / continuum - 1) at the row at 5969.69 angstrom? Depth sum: 1.01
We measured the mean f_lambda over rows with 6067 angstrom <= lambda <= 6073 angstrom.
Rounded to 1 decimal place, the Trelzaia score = 11.5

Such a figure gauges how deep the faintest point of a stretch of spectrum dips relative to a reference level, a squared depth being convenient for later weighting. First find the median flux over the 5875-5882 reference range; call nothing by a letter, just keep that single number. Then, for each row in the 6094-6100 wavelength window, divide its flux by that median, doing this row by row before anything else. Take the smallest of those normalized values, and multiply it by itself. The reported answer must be 1.00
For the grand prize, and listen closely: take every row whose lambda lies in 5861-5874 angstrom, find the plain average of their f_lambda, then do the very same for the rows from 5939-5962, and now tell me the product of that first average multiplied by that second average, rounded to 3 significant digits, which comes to 122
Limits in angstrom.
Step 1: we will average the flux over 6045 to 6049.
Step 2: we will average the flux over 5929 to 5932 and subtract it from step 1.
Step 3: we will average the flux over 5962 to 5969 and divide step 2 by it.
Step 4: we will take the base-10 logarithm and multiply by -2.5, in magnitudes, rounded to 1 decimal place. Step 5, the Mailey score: 3.6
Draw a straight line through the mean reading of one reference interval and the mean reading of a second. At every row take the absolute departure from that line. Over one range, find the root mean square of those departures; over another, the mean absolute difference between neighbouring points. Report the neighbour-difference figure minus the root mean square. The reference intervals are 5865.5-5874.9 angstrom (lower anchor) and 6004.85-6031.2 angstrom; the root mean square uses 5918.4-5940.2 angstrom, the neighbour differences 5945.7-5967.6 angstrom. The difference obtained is -0.13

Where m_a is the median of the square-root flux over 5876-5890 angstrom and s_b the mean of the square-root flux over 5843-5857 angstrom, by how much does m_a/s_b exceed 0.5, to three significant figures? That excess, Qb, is 0.451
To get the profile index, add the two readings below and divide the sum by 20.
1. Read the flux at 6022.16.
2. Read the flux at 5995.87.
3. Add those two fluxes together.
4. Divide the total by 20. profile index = 1.12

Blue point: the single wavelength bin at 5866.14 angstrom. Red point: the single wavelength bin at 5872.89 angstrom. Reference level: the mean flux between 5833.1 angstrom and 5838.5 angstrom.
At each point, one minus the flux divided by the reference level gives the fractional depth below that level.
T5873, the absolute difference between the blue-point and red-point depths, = 0.016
